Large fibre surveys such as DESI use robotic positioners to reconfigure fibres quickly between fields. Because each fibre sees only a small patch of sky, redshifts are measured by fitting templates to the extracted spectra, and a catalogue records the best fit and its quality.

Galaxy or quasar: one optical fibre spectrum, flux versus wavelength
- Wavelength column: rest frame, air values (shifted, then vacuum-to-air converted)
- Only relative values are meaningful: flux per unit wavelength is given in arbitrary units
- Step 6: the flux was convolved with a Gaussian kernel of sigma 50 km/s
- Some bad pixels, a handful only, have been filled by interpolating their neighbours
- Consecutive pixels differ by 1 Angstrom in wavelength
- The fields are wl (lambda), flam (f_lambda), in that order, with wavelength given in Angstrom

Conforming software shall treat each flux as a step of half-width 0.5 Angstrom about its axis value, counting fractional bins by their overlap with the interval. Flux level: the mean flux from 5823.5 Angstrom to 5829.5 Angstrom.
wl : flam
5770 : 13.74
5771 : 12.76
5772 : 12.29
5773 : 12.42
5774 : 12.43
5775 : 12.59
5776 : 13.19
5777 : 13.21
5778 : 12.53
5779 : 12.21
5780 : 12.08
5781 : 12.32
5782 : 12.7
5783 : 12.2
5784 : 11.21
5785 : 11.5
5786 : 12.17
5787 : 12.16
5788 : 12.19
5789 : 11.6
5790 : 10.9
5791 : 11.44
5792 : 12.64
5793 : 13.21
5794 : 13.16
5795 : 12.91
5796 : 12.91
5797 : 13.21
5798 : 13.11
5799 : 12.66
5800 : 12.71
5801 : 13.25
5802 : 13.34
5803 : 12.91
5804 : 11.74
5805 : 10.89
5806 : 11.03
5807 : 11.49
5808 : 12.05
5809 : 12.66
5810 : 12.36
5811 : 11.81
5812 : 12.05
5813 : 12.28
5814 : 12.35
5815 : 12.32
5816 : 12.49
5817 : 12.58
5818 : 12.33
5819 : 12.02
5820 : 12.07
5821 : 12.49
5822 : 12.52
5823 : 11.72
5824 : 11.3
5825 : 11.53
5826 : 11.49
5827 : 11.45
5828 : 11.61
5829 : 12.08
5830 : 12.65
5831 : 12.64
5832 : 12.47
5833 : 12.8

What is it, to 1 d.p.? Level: 11.6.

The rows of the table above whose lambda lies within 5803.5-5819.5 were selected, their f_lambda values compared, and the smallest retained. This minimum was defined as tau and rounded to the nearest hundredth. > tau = 10.89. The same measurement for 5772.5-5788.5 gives 11.21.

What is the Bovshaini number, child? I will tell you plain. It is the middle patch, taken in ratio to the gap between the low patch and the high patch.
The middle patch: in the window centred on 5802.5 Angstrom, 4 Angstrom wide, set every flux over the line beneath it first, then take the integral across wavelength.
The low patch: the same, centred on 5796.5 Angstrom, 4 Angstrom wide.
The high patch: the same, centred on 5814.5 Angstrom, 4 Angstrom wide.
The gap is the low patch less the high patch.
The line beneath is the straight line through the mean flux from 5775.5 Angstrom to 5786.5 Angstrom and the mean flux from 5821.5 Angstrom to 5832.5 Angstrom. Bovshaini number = 24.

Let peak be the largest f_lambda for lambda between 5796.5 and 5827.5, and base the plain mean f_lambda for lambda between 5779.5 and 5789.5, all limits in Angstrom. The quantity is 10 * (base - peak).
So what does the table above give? -13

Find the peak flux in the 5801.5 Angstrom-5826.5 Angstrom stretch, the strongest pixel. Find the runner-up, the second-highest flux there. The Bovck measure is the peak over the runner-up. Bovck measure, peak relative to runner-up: 1.03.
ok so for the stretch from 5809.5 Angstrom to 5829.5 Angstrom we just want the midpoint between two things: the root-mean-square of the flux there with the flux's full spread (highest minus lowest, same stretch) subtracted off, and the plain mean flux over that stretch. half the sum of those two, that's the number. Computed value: 11.4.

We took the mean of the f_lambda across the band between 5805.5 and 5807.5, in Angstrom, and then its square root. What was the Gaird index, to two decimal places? 3.36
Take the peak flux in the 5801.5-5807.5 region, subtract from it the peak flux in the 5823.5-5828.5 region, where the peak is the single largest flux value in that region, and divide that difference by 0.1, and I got 17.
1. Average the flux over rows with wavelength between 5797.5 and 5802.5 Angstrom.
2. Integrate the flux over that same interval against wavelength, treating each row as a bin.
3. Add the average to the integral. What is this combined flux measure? 78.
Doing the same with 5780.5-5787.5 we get 96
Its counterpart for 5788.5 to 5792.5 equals 58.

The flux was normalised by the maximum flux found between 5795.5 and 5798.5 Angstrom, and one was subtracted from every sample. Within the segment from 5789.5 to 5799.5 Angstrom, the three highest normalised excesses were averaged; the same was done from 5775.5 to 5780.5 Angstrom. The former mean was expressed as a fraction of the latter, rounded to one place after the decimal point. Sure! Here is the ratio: 0.1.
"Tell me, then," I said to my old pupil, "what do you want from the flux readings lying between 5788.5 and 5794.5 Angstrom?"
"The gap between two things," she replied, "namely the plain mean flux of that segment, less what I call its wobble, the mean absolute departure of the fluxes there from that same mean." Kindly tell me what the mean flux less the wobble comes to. 11.3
